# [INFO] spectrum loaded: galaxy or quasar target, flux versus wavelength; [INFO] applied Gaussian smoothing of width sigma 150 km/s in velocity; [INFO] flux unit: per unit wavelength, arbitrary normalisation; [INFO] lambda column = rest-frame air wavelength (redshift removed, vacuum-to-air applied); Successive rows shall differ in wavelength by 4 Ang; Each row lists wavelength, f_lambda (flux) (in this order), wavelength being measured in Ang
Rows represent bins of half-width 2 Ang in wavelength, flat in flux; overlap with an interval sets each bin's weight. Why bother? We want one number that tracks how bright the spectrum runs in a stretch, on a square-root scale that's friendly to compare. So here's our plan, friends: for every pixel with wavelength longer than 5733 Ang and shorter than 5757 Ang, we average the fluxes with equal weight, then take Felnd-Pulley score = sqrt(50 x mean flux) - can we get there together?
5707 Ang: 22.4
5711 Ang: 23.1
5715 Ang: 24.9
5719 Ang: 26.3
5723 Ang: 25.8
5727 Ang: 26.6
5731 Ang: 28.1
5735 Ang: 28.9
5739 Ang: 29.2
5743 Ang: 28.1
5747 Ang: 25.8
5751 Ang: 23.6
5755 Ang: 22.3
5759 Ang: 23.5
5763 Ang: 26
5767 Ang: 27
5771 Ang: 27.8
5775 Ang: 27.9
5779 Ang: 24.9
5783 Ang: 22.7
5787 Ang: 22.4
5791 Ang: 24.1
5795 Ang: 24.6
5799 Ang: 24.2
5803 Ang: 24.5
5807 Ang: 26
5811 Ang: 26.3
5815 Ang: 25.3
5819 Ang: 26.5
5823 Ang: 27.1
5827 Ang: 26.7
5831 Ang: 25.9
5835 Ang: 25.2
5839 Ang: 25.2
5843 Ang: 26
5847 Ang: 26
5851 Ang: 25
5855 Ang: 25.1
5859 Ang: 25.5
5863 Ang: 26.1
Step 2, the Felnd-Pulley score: 36.3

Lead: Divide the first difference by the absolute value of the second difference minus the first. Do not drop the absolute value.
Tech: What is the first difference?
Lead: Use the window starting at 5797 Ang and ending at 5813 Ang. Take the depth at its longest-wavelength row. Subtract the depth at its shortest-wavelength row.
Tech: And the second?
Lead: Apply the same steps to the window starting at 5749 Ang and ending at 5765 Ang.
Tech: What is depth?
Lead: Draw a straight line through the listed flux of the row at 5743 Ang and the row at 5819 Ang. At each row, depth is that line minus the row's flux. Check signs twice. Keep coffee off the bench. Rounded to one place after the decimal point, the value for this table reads -7.8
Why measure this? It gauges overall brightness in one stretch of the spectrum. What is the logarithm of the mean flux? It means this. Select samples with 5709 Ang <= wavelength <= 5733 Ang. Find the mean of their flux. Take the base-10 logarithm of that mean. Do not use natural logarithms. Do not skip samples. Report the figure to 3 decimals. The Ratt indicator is 1.412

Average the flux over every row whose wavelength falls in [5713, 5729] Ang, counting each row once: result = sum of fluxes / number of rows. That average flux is 25.9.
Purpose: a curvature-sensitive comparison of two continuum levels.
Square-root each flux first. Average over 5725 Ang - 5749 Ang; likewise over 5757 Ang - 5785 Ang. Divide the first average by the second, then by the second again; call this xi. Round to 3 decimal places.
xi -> 0.205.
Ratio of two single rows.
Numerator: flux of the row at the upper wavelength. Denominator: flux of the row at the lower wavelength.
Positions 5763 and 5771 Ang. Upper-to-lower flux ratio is 1.07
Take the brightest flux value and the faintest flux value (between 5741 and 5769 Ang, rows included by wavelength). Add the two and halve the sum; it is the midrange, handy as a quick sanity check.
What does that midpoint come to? 25.2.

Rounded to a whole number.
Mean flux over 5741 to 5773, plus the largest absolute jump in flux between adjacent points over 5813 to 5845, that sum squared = 714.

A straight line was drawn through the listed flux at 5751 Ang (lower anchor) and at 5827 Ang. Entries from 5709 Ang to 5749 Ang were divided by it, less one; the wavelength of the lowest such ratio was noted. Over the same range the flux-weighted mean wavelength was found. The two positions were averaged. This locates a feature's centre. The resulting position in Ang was 5720.3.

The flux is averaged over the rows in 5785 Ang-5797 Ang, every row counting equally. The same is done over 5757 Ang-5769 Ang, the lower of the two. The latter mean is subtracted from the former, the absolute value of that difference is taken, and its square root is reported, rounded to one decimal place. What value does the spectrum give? 1.3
